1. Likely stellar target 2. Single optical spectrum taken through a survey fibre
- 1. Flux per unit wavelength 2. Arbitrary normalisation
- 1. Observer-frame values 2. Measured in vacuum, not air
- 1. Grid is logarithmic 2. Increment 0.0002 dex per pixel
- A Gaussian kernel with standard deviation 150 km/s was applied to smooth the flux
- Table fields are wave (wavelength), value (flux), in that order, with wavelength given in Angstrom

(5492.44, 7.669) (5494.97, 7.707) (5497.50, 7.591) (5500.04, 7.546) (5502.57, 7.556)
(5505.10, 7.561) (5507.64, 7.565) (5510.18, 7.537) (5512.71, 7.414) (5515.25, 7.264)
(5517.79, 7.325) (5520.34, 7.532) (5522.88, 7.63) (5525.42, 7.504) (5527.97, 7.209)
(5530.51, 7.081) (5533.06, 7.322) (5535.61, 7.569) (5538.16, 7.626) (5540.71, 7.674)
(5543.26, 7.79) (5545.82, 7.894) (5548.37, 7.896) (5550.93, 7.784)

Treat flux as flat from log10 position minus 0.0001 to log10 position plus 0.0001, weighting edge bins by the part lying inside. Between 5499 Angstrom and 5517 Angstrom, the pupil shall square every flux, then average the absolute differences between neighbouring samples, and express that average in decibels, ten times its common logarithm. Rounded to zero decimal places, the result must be -1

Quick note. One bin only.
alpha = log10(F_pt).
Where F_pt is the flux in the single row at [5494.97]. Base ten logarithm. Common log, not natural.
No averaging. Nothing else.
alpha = 0.887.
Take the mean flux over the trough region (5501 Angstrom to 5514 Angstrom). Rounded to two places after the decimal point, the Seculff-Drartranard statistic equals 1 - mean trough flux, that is -6.53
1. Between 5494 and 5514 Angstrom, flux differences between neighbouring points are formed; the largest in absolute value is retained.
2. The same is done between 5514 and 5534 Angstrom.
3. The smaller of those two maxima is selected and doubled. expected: 0.246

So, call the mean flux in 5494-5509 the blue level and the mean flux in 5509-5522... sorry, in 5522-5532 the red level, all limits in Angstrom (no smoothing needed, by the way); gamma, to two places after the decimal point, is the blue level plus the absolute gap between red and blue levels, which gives 7.82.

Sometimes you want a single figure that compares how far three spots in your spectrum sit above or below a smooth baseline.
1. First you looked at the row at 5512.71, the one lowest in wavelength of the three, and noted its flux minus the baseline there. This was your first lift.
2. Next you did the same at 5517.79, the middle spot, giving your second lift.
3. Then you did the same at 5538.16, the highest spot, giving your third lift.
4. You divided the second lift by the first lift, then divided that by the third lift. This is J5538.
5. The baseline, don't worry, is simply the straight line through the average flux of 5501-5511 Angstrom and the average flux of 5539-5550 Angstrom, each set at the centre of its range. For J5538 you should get -12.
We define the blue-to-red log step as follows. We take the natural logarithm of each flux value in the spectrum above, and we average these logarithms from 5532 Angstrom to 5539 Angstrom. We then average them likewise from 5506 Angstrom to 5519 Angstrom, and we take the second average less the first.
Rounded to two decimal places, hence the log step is -0.01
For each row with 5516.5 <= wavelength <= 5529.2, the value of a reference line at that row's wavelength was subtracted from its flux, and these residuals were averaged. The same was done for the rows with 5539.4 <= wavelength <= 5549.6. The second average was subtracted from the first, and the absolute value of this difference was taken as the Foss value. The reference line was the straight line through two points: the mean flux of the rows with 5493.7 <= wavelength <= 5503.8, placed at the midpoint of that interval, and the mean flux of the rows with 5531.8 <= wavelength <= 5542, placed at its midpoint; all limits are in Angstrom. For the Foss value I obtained 0.40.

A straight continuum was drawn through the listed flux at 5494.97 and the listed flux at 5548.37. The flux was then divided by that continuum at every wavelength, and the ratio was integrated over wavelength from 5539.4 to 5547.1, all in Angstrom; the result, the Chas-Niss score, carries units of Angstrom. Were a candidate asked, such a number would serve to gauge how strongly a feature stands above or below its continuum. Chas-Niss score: 7.6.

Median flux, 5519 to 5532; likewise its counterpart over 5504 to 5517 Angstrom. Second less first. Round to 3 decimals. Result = 0.033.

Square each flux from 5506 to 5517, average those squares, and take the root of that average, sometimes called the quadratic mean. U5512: 7.45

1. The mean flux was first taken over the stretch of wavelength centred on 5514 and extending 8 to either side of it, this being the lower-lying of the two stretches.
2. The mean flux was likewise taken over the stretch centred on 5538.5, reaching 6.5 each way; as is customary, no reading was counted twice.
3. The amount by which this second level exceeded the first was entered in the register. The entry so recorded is 0.16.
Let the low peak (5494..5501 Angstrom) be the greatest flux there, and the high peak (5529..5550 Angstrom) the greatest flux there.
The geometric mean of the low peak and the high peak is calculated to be 7.80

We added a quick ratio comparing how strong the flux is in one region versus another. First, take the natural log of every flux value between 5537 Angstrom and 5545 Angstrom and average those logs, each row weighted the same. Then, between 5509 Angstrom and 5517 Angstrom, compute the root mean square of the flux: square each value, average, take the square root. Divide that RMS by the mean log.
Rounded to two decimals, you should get 3.63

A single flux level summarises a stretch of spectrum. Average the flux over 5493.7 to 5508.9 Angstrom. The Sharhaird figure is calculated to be 7.59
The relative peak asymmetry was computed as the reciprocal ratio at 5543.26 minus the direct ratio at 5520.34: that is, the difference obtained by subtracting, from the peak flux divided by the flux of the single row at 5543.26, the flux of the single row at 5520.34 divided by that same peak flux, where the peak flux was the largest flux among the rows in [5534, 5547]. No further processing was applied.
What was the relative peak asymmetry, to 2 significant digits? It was 0.059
